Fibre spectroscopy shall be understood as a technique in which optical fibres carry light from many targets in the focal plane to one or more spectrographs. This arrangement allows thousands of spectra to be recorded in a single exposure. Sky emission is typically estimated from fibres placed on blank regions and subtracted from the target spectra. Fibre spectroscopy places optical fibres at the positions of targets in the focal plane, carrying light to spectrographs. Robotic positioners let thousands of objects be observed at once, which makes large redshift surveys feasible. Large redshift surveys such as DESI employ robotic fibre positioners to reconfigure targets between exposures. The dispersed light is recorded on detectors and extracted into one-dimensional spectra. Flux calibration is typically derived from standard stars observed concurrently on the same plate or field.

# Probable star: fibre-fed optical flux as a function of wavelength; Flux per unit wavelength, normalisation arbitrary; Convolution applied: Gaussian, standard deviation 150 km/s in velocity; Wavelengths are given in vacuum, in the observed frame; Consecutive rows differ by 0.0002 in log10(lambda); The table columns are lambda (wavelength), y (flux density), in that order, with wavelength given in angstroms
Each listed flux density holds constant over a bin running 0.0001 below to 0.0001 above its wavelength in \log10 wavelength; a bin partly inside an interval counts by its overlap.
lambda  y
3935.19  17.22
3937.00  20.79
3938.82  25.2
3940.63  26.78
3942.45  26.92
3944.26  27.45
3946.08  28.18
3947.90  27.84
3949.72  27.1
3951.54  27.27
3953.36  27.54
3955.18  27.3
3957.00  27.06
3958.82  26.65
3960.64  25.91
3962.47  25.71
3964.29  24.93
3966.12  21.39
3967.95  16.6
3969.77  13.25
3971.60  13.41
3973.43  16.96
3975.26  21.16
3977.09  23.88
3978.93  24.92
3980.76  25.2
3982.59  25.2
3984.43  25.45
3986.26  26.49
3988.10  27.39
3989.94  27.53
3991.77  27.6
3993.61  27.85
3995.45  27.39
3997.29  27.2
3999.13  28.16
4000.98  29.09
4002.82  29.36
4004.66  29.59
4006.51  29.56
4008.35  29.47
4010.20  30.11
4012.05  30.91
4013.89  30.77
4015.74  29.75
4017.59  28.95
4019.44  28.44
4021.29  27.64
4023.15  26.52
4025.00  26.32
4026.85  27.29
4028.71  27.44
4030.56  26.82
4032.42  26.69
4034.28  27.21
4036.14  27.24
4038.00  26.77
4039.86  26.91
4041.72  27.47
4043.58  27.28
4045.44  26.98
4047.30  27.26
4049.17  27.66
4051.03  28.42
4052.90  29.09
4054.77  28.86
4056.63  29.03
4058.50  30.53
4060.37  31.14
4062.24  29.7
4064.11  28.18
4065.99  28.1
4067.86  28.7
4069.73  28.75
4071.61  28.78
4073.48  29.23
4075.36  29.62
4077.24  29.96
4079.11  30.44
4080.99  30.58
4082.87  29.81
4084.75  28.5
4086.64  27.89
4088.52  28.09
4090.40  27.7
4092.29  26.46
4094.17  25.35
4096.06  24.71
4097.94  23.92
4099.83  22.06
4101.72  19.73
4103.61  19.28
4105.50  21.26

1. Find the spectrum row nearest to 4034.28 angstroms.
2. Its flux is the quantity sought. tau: 27.21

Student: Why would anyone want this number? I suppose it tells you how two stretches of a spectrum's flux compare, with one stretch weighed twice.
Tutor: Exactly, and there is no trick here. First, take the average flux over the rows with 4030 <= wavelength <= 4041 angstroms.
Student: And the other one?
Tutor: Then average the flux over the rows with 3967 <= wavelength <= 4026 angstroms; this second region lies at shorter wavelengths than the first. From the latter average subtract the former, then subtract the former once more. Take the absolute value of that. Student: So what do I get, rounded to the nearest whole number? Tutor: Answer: 28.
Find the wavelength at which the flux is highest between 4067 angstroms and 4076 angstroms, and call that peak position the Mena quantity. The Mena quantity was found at 4075.36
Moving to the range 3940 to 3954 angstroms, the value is 3946.08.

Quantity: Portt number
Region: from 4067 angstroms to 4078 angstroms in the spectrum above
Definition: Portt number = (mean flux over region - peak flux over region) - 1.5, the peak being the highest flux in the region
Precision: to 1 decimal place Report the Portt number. -2.3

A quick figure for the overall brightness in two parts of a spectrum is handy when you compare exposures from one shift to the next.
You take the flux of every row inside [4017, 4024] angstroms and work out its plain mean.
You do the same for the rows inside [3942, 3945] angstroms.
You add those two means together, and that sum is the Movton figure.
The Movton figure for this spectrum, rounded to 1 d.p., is 55.1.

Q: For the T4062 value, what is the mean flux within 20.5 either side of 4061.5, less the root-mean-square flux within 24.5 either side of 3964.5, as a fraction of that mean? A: 0.144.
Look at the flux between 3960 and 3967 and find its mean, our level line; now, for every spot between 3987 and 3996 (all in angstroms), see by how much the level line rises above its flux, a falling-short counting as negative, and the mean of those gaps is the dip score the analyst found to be -3.1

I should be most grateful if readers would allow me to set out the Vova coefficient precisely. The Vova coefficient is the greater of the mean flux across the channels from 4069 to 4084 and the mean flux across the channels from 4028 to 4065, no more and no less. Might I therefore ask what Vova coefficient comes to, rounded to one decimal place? 29.6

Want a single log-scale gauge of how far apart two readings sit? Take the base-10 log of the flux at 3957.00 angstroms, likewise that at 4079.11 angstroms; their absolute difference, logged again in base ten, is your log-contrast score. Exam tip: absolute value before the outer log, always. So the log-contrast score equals -1.29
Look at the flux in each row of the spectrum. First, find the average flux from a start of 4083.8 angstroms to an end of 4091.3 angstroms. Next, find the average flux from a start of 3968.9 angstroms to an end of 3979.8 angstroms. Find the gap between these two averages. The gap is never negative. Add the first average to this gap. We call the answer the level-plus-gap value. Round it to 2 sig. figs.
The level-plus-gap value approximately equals 37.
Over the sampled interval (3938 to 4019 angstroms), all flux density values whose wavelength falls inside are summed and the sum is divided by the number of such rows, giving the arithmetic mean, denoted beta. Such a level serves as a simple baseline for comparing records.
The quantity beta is 26.1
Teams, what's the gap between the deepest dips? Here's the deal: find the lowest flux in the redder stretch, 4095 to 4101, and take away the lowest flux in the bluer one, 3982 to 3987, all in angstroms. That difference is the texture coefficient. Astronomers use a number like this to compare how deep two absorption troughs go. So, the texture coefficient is -3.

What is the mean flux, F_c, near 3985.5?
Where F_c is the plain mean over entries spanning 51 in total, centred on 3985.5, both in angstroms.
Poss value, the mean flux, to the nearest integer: 25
